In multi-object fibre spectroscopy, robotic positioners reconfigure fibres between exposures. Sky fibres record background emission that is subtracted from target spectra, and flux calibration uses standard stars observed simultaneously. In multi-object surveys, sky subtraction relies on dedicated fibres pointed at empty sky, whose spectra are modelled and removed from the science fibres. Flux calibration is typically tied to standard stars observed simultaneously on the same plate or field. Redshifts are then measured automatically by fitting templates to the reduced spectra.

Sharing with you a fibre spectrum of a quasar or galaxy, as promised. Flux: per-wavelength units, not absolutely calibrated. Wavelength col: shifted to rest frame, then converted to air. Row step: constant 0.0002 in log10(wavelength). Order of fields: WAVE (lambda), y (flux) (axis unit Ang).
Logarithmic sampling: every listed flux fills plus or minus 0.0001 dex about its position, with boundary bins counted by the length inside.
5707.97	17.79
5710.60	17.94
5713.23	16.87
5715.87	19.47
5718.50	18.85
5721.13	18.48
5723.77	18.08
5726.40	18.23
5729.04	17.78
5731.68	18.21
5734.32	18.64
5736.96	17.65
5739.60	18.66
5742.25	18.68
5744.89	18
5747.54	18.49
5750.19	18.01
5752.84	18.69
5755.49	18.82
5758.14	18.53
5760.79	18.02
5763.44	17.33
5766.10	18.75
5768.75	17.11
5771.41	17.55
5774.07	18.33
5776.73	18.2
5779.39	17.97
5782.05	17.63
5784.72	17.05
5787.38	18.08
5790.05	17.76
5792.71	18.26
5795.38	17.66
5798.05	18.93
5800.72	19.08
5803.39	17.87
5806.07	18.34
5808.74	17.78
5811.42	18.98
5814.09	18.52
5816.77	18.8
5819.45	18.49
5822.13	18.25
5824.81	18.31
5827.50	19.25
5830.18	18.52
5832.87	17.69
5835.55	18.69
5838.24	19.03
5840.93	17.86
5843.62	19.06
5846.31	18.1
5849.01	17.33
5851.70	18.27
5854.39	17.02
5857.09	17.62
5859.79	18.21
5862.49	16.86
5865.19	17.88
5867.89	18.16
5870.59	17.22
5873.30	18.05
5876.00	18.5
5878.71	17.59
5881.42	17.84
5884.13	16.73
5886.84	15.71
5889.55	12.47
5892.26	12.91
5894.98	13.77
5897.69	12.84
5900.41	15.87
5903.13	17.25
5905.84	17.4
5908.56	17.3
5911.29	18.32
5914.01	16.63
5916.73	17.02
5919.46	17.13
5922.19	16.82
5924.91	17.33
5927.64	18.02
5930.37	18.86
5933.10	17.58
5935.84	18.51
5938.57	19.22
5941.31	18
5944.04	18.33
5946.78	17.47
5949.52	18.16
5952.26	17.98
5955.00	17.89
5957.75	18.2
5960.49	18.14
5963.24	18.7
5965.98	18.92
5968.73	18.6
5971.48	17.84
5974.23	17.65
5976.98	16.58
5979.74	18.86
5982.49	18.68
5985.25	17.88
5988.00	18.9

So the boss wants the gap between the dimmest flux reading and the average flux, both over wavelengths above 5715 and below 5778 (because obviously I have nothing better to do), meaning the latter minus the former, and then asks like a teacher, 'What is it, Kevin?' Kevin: 1.16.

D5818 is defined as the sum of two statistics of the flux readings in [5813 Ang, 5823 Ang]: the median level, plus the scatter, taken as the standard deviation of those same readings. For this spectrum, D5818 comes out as 18.7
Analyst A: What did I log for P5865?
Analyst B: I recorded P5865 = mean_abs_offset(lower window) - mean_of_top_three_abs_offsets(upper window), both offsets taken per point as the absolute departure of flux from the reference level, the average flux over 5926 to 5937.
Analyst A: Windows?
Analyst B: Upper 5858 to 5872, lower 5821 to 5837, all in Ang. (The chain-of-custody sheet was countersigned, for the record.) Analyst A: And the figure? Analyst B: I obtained -0.5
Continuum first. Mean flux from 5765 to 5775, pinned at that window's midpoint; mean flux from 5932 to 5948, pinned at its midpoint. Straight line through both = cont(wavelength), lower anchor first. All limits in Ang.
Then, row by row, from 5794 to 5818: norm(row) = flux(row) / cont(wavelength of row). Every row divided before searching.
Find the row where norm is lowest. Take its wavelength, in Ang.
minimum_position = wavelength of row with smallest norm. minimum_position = 5795.38 Ang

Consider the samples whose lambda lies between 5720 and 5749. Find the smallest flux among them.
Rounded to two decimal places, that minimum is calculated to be 17.65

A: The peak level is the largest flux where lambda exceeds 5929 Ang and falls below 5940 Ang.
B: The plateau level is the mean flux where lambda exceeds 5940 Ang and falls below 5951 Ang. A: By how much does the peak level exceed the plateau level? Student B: 1.2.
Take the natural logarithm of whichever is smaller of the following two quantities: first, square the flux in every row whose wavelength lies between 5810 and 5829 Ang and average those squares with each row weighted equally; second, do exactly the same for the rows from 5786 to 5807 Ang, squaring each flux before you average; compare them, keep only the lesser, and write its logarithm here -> 5.81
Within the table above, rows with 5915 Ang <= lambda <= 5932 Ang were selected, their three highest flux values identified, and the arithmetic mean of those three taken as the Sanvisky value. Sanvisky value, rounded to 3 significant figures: 18.1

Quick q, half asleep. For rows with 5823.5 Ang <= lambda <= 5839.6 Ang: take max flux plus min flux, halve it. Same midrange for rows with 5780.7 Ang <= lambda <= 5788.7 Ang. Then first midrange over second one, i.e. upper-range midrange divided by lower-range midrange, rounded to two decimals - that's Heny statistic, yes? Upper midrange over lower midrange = 1.05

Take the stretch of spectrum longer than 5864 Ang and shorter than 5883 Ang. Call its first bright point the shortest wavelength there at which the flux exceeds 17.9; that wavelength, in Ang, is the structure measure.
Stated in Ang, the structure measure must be 5867.89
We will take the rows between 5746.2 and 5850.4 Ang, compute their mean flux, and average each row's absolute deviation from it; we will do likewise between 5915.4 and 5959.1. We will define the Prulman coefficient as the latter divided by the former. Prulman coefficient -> 1.1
